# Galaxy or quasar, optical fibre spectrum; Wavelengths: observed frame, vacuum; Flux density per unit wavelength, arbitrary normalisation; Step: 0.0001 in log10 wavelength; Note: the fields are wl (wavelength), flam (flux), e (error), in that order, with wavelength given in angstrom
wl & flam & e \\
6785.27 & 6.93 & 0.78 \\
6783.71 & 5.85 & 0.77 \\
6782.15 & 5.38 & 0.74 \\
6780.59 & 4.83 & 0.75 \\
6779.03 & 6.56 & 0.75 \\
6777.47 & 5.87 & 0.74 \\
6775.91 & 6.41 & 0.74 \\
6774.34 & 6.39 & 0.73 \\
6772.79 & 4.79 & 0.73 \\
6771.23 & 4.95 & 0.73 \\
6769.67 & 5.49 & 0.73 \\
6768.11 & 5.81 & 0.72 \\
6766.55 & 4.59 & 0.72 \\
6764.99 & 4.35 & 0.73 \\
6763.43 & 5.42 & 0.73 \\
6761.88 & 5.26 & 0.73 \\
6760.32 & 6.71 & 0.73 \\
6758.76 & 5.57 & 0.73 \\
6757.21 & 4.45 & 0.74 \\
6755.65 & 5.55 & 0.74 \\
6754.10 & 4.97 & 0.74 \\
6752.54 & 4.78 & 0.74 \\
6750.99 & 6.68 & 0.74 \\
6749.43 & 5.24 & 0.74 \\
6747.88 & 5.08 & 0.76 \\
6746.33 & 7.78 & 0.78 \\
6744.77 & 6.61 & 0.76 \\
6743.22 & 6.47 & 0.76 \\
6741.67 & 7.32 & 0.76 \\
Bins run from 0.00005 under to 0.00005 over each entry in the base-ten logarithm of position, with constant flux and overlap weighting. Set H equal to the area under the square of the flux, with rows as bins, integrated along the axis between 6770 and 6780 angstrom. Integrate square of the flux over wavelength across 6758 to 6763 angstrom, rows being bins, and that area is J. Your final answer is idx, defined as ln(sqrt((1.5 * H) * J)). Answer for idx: 5.69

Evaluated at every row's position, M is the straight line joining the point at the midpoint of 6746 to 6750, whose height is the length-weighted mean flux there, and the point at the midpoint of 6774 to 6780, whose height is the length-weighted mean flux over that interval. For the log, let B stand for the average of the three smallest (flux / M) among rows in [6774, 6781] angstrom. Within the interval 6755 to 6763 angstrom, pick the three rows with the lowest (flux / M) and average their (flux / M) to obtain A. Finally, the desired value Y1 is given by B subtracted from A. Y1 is -0.07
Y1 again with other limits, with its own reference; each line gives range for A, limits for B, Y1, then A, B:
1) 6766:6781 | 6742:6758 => -0.03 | 0.76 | 0.793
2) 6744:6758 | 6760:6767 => 0.02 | 0.79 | 0.777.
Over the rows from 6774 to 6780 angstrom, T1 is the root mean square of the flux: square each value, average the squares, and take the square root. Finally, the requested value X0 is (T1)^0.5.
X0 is 2.51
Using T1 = 6.3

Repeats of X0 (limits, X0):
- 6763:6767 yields 2.19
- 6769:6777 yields 2.38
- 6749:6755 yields 2.34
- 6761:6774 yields 2.26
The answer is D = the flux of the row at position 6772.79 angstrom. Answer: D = 4.79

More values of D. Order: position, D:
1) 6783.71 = 5.85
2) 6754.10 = 4.97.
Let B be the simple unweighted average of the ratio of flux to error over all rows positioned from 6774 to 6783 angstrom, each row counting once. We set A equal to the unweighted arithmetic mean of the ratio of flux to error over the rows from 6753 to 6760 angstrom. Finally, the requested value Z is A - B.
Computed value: -1.0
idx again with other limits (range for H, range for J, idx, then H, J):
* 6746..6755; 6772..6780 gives 5.88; 297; 289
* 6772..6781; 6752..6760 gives 5.76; 313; 216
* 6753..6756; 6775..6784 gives 5.26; 80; 308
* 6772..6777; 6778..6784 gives 5.42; 175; 194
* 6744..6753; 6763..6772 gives 5.85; 342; 235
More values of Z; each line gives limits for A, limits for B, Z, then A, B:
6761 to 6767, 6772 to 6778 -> -1.2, 6.7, 8.0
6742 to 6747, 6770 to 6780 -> 1.2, 9.1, 7.9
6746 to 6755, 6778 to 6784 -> 0.1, 7.7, 7.5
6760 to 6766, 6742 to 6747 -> -1.6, 7.4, 9.1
